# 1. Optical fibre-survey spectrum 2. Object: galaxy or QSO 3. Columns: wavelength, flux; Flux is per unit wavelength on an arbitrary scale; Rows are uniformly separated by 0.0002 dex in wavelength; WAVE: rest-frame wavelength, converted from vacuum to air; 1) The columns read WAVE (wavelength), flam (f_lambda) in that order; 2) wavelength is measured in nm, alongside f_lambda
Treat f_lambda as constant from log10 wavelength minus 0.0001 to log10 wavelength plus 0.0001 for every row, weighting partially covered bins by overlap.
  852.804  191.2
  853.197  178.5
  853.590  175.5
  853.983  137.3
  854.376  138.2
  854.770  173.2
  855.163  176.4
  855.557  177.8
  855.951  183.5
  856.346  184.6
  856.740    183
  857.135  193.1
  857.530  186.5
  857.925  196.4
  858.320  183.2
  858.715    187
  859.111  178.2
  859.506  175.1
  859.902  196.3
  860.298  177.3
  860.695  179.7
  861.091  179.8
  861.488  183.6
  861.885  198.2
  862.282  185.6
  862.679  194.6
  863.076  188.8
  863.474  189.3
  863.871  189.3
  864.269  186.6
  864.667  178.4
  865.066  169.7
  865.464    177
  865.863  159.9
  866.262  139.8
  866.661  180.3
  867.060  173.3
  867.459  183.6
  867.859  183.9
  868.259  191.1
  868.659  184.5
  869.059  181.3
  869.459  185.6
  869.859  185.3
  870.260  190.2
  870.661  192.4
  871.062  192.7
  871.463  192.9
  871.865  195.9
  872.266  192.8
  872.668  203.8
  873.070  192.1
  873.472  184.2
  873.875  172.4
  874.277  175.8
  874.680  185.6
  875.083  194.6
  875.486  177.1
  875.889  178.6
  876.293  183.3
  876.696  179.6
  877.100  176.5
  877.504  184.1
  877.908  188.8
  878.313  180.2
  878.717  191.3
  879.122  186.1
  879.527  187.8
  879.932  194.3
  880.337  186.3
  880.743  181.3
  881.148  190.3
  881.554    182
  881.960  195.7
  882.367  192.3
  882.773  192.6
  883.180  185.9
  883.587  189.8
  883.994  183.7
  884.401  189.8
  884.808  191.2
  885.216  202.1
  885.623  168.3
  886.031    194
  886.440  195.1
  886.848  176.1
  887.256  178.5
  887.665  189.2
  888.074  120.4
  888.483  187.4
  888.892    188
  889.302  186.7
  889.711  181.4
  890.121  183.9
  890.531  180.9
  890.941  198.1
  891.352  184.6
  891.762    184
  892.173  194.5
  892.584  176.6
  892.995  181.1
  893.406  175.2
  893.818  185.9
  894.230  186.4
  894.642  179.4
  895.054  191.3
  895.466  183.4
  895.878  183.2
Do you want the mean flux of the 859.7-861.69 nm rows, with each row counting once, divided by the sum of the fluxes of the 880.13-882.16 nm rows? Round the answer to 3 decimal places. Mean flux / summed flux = 0.196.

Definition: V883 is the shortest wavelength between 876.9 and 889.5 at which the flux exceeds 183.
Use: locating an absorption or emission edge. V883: 877.504 nm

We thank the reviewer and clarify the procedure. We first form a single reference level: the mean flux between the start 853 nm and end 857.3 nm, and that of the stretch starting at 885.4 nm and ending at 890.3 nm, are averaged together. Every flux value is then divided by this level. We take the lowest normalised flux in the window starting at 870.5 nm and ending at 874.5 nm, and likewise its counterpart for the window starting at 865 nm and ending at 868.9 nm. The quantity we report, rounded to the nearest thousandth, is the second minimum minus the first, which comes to -0.185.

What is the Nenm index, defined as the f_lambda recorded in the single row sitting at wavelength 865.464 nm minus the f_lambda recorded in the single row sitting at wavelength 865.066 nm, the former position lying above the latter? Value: 7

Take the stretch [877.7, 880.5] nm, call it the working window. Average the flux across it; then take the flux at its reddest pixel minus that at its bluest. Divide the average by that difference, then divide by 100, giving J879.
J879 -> -0.8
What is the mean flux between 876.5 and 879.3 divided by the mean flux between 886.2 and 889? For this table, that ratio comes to 1.04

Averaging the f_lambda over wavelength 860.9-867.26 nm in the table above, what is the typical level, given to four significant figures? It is 179.6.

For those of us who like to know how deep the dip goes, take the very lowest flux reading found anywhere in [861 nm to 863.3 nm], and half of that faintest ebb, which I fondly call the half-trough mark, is 89.9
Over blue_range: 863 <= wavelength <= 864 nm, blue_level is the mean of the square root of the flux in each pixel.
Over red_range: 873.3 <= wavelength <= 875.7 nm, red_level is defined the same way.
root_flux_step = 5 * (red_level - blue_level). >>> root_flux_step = -1.4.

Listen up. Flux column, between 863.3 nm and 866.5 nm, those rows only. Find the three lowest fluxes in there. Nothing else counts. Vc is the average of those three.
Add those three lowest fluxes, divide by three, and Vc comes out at 156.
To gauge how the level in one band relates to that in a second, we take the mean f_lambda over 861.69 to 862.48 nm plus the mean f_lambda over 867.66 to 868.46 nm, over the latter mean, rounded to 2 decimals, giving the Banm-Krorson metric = 2.02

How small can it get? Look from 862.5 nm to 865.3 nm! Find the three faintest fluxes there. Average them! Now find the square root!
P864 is 13.4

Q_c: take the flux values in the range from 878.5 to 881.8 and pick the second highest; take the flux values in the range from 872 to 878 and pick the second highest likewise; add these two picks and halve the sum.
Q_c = 193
